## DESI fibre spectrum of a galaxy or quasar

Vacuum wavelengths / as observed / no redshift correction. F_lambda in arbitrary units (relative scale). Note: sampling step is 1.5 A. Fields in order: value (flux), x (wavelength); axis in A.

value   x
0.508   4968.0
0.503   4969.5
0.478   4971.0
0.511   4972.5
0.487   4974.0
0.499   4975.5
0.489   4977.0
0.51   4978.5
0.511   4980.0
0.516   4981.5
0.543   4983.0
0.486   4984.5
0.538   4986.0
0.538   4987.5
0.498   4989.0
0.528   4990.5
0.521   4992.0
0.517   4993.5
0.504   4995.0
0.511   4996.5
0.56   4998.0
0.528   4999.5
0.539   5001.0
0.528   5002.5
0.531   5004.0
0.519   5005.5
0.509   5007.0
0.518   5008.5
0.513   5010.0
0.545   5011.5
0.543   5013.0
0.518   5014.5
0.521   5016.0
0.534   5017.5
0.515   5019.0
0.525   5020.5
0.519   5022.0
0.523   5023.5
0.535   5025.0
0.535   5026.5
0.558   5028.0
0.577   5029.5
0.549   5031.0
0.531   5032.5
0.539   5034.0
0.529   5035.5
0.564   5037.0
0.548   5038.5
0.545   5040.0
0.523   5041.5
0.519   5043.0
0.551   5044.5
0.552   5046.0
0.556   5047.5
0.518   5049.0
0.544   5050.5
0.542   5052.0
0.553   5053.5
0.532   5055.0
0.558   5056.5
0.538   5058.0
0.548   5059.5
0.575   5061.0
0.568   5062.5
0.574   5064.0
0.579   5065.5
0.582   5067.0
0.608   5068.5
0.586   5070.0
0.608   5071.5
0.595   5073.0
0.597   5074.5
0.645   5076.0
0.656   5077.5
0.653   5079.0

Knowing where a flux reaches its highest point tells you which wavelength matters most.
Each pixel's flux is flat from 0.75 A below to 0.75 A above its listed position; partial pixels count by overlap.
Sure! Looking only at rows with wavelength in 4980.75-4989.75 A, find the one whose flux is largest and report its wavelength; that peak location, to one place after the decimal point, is 4983.0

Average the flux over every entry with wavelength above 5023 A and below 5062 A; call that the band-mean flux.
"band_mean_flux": 0.544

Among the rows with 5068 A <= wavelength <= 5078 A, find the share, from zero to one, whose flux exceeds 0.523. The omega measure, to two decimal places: 1.00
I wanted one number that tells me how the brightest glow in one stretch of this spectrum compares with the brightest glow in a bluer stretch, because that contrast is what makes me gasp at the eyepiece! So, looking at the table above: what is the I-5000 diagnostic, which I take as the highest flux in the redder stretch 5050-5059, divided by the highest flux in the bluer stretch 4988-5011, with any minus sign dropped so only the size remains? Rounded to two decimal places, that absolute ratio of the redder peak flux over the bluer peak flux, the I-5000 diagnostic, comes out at 1.00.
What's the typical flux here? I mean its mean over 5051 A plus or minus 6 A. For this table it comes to 0.544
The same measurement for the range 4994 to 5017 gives 0.526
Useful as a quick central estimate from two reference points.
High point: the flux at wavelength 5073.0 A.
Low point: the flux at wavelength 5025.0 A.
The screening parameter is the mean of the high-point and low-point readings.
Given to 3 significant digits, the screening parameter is 0.565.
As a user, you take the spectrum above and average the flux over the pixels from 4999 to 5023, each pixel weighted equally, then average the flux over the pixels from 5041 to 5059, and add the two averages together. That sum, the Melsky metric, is 1.07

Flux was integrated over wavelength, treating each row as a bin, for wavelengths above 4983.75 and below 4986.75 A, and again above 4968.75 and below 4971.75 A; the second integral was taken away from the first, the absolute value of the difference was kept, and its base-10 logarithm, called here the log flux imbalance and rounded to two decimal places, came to -1.19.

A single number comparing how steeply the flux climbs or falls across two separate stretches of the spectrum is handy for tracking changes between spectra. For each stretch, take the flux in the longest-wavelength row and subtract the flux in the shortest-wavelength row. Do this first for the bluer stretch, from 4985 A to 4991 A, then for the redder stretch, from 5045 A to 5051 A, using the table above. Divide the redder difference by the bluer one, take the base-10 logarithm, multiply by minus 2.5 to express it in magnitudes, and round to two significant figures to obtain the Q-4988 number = 0.24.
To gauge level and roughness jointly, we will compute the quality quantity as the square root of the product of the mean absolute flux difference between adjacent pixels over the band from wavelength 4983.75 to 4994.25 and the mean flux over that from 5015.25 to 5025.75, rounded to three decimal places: 0.108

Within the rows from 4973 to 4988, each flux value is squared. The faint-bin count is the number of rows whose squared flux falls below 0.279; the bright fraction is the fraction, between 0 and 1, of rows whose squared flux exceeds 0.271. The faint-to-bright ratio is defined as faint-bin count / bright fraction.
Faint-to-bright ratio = 23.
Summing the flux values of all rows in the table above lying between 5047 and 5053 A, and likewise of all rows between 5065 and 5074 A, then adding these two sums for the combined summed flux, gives 5.7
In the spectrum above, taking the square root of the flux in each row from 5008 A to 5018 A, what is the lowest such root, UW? 0.716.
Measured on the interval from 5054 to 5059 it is 0.729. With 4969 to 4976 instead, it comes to 0.691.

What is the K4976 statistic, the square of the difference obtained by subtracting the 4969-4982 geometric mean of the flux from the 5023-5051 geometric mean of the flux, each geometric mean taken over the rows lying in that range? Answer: 0.0017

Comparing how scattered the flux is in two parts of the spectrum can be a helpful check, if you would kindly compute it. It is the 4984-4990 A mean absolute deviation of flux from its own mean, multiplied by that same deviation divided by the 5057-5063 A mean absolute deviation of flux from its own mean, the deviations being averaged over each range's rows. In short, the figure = 0.037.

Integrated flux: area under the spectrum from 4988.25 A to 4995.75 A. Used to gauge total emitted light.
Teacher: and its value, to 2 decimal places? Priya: 3.85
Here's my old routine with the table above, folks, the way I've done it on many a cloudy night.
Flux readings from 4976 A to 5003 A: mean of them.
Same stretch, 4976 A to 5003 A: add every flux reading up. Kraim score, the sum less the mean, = 8.84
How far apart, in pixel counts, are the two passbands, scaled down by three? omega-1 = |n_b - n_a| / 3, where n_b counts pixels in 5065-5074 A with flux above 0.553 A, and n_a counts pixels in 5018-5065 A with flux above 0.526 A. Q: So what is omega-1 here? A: 6.0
